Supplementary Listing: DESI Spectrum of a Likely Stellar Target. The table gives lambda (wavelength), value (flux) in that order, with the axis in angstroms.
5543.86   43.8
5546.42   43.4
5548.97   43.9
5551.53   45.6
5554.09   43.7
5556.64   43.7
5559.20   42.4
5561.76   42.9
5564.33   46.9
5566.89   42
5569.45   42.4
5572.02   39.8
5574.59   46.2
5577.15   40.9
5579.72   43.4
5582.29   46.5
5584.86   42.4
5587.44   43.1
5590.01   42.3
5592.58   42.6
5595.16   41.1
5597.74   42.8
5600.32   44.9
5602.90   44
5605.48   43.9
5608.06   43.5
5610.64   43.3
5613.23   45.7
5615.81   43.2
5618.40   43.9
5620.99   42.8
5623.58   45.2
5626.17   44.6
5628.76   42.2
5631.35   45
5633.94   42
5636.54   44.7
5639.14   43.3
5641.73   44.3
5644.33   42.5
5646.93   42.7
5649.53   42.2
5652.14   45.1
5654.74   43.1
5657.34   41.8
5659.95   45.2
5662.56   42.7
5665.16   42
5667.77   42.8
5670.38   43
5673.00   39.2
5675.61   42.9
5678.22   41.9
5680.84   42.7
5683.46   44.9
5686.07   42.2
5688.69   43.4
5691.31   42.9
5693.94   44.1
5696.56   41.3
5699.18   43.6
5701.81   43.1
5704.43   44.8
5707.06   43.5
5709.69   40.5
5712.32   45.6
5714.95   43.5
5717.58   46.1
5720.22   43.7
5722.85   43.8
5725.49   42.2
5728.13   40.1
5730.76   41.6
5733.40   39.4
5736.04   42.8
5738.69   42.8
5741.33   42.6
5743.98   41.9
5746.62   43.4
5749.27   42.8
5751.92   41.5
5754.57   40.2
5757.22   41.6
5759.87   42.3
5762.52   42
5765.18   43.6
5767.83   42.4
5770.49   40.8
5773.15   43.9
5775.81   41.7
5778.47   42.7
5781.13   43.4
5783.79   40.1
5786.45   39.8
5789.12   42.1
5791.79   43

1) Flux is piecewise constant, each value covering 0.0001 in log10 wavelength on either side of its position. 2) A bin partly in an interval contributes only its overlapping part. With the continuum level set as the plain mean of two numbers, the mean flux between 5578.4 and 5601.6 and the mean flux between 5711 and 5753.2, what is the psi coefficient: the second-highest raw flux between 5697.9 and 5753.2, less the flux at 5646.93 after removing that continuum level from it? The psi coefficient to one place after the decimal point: 45.9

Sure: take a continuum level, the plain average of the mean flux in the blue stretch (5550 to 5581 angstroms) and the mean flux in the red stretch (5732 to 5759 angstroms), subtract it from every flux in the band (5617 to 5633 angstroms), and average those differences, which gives 1.3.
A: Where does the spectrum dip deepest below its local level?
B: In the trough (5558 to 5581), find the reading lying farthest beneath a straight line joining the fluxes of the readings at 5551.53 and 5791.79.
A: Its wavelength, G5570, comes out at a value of 5572.02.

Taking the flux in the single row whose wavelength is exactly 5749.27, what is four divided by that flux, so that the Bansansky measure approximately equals 0.0935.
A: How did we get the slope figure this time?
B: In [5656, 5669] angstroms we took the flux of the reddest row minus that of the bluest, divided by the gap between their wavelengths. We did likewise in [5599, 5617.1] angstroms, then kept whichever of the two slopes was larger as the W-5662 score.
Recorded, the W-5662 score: 0.10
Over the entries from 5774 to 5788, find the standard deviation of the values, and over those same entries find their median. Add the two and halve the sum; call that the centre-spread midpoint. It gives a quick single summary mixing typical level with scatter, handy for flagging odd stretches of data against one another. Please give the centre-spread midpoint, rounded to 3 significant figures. 21.6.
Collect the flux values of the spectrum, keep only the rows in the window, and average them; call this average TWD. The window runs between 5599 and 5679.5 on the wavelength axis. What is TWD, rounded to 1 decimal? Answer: 43.3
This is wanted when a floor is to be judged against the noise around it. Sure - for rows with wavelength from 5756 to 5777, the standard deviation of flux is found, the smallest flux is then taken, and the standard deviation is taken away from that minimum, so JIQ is 39.8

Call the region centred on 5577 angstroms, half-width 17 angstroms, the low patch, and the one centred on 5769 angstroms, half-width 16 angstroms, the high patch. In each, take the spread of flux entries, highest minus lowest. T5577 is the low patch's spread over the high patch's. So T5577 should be 1.9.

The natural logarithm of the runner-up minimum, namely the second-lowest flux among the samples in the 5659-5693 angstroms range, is 3.74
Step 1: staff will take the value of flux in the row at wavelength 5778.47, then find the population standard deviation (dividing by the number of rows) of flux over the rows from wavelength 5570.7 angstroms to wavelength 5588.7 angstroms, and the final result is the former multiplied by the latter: 98.7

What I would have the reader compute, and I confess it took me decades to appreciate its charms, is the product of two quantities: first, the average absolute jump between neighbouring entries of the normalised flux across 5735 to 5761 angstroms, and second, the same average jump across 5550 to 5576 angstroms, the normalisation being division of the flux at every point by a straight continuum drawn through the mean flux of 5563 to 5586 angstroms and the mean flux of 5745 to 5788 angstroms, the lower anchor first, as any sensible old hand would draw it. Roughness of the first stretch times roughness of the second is 0.0011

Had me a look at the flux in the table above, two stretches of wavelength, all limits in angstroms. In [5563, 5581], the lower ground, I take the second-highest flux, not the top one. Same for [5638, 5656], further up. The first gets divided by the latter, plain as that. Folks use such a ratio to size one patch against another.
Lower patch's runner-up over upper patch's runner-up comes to 1.043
